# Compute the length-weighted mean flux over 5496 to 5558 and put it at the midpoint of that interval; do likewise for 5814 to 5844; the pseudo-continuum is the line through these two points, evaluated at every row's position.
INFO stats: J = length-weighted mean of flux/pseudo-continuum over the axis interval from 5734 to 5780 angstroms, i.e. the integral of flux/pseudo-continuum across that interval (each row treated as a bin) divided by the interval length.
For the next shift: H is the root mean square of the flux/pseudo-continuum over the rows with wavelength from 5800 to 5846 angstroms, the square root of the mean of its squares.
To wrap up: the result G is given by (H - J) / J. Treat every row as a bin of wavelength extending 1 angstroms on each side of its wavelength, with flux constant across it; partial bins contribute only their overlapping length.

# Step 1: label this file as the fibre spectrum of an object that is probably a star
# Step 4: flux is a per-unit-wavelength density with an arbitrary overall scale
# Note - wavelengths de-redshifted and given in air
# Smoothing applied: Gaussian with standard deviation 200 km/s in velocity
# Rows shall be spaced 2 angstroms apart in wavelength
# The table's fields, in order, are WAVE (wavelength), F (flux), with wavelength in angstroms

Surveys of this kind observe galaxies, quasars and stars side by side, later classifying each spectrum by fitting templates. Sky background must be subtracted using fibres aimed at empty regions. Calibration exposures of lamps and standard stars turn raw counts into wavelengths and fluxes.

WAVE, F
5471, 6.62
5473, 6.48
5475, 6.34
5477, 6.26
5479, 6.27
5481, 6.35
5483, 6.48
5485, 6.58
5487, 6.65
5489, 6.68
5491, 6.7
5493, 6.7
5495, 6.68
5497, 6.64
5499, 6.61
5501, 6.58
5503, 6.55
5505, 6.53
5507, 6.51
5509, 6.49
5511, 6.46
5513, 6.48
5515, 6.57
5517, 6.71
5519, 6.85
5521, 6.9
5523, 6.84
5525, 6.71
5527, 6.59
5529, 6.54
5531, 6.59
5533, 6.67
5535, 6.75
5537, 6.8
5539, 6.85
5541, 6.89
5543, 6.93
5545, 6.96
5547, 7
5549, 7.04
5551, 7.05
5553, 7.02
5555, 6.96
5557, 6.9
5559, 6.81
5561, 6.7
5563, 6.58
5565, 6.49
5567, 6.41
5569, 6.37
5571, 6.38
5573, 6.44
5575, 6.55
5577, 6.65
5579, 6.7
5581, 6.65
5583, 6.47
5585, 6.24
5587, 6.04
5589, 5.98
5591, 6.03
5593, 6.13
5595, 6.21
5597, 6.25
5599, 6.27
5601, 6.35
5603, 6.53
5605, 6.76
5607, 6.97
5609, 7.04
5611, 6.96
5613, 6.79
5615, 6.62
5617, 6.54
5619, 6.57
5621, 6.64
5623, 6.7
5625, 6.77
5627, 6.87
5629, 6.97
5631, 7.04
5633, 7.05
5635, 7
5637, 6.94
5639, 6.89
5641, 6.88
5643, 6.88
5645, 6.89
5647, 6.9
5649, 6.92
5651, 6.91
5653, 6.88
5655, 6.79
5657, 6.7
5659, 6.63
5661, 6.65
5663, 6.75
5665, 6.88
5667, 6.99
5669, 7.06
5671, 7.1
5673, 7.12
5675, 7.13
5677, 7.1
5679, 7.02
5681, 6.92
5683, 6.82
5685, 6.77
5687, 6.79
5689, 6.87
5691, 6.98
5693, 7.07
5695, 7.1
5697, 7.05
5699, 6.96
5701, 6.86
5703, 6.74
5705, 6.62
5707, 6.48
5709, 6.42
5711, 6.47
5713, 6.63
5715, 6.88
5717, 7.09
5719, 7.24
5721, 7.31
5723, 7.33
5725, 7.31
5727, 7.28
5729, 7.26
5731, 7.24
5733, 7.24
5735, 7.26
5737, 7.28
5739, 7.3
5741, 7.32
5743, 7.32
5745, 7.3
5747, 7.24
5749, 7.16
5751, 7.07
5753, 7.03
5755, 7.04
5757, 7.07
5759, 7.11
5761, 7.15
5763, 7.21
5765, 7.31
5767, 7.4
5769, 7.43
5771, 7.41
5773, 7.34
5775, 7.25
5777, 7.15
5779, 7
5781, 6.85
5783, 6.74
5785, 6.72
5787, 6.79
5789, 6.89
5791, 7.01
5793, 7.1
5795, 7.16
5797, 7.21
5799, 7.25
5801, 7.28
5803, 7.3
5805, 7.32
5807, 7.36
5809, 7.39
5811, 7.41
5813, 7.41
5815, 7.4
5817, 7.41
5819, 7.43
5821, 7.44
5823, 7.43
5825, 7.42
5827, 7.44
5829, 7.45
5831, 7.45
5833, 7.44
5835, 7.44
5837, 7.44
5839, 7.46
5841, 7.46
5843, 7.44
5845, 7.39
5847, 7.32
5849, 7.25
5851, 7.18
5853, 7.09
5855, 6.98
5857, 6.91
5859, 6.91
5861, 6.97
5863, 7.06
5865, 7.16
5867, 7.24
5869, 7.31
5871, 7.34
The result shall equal 0.00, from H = 0.998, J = 0.994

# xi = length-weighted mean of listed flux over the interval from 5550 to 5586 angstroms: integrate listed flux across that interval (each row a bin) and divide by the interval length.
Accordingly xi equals 6.6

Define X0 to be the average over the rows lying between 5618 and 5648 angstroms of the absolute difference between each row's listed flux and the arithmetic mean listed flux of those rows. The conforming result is 0.10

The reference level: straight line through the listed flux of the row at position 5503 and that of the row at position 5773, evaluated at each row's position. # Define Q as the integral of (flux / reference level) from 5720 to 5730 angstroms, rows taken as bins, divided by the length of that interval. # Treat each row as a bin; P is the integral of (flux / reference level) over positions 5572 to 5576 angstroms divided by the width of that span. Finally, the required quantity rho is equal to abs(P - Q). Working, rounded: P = 0.961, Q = 1.01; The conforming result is 0.05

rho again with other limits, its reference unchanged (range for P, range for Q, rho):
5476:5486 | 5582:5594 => 0.08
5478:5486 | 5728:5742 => 0.02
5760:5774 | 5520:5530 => 0.02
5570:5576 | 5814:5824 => 0.04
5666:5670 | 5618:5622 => 0.04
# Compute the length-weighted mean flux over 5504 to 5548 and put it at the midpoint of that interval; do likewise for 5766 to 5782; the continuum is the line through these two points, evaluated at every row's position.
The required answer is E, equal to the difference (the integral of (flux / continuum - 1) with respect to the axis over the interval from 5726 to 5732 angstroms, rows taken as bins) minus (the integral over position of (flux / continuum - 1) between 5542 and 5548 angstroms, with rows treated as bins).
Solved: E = -0.08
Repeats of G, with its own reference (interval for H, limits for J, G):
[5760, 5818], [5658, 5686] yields 0.00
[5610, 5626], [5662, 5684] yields -0.02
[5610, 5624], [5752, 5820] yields -0.02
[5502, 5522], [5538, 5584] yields 0.00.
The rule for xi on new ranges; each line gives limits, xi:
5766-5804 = 7.1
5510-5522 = 6.7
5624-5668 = 6.9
